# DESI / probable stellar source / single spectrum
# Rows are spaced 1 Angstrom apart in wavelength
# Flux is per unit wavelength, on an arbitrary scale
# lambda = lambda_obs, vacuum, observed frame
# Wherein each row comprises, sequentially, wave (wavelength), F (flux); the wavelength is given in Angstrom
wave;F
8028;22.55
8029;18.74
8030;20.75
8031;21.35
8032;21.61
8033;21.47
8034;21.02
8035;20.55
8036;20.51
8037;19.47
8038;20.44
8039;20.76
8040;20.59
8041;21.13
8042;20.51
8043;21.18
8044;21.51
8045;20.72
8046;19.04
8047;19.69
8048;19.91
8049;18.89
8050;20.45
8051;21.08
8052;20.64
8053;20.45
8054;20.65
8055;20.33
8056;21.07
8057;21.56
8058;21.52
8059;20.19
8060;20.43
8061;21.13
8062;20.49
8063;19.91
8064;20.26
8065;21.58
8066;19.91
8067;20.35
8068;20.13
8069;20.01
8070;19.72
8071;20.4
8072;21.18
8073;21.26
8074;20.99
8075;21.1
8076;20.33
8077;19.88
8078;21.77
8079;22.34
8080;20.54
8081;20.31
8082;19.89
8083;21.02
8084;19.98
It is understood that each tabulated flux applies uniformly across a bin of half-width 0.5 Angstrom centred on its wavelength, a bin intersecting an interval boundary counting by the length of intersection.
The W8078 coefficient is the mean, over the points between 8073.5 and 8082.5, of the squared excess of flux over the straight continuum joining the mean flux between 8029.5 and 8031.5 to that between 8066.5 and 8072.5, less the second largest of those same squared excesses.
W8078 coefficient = -1.6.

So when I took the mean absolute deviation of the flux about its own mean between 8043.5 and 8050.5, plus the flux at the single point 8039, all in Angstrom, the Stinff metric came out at 21.5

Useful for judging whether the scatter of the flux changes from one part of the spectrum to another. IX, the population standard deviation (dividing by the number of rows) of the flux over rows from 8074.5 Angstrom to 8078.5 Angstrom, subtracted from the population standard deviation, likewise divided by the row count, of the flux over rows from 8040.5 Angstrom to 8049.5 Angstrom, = 0.17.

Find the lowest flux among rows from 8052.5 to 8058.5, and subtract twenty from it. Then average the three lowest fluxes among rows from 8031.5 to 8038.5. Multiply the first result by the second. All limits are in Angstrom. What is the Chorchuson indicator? 6.6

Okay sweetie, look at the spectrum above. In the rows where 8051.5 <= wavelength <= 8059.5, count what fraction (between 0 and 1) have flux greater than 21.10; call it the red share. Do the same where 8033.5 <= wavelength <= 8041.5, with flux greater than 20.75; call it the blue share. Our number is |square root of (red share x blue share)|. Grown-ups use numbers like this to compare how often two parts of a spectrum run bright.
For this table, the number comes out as 0.31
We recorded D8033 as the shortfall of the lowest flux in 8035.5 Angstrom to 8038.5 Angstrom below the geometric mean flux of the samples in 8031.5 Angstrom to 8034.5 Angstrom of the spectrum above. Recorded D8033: 1.9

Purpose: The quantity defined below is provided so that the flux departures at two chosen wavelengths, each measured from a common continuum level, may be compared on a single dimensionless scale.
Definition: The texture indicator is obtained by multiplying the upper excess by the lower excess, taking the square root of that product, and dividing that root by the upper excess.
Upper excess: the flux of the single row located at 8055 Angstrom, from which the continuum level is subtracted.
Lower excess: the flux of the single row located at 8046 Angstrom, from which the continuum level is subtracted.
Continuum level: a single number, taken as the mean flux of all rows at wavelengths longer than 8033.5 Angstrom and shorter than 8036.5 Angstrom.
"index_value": -2.1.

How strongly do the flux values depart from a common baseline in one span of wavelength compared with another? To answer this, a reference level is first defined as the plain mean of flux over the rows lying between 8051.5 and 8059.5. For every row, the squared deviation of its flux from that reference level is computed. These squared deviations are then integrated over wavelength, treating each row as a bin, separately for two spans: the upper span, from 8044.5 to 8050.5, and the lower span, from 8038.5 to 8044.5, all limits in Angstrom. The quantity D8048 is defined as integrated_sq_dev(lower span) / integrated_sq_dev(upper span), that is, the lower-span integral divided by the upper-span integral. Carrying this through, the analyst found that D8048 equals 0.10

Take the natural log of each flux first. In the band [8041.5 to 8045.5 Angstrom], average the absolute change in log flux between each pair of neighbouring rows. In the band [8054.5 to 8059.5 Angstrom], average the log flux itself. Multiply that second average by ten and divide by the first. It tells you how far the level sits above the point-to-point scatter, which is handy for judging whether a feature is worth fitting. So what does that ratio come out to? 1073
